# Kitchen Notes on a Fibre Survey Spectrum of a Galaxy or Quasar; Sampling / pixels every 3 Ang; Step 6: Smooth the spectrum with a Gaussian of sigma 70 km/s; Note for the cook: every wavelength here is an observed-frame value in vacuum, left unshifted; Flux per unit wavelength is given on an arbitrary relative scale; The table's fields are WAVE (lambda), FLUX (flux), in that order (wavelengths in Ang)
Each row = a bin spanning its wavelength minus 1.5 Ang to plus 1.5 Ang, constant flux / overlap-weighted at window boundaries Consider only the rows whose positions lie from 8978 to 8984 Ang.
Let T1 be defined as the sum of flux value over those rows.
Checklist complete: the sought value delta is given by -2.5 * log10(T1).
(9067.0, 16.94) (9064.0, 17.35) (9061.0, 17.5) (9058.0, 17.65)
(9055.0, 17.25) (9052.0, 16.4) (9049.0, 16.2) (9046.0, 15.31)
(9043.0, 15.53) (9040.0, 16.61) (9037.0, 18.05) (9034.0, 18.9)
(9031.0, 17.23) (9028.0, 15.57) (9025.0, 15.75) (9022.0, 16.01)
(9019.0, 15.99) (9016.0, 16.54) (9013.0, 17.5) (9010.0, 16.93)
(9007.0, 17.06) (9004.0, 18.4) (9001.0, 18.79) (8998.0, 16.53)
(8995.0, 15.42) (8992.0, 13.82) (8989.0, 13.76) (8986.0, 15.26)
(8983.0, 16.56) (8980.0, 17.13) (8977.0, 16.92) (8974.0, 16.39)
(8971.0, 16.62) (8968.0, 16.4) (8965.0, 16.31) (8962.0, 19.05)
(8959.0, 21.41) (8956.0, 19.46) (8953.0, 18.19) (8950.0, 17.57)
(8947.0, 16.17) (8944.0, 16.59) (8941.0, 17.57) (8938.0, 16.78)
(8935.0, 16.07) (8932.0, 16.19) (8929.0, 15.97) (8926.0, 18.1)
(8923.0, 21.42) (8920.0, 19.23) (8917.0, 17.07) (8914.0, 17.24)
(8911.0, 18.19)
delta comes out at -3.82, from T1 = 33.7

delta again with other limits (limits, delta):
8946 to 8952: -3.82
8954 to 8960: -4.03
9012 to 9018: -3.83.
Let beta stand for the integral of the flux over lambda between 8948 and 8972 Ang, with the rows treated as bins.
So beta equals 435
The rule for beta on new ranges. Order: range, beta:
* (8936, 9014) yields 1327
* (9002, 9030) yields 467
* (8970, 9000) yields 476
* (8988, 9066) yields 1298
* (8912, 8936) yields 425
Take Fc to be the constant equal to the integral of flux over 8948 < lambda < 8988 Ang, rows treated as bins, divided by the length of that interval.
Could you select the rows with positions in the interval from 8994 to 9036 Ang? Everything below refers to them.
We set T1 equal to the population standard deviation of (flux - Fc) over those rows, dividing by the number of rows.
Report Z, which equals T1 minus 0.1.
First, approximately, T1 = 1.1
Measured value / 1.02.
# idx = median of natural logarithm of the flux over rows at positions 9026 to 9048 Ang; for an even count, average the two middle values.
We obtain 2.81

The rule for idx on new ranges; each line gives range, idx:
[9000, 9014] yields 2.86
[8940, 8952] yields 2.84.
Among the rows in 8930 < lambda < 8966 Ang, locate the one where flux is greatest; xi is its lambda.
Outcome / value 8959.0 Ang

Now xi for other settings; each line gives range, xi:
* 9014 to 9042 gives 9034.0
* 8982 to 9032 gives 9001.0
